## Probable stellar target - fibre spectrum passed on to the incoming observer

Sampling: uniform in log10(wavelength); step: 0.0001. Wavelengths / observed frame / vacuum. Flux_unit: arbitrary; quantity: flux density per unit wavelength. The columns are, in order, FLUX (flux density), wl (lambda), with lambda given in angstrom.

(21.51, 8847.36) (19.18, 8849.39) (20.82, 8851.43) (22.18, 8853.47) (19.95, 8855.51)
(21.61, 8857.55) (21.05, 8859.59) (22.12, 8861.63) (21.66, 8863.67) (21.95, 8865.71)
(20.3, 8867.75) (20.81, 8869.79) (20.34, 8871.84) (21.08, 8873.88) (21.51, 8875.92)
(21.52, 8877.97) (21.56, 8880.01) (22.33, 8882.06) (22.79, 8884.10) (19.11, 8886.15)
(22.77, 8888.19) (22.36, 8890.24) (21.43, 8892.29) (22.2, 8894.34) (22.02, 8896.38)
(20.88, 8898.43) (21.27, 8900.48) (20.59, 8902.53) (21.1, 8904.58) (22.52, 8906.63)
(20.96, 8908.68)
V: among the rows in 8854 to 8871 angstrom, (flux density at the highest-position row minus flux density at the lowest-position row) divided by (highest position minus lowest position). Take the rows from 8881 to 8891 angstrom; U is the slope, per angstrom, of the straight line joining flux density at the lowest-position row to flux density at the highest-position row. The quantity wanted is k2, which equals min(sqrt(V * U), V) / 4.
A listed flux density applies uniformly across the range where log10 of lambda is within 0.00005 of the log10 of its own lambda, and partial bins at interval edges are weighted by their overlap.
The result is 0.004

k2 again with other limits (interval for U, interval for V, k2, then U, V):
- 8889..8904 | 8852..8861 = -0.046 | -0.14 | -0.18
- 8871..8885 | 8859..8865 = 0.037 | 0.20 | 0.15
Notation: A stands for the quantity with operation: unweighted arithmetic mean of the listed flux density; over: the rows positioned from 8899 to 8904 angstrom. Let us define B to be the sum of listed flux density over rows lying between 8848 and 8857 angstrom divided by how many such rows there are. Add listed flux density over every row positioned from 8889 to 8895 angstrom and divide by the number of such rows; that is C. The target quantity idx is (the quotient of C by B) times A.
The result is 22.4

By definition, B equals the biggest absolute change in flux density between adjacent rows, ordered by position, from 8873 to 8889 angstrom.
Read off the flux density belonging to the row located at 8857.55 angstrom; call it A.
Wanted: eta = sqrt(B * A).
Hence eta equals 8.9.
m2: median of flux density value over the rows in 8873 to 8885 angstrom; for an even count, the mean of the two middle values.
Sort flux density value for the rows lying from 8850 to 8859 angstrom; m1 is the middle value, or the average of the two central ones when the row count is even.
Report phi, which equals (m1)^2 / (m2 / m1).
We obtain 443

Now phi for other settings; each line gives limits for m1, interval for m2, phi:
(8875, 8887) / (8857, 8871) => 462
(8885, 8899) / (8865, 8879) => 507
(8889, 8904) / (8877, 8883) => 456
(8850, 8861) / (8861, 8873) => 439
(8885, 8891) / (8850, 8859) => 527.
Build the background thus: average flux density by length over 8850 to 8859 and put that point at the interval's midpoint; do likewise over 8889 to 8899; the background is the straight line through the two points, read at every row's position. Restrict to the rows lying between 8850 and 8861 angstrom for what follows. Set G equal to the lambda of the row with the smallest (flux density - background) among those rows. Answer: 8855.51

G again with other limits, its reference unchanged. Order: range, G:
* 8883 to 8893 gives 8886.15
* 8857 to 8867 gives 8859.59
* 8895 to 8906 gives 8902.53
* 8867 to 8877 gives 8871.84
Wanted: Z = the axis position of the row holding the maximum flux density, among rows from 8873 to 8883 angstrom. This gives 8882.06 angstrom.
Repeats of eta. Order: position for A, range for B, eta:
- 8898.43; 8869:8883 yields 4.0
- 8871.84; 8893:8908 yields 5.4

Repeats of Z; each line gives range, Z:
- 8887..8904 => 8888.19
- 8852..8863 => 8853.47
